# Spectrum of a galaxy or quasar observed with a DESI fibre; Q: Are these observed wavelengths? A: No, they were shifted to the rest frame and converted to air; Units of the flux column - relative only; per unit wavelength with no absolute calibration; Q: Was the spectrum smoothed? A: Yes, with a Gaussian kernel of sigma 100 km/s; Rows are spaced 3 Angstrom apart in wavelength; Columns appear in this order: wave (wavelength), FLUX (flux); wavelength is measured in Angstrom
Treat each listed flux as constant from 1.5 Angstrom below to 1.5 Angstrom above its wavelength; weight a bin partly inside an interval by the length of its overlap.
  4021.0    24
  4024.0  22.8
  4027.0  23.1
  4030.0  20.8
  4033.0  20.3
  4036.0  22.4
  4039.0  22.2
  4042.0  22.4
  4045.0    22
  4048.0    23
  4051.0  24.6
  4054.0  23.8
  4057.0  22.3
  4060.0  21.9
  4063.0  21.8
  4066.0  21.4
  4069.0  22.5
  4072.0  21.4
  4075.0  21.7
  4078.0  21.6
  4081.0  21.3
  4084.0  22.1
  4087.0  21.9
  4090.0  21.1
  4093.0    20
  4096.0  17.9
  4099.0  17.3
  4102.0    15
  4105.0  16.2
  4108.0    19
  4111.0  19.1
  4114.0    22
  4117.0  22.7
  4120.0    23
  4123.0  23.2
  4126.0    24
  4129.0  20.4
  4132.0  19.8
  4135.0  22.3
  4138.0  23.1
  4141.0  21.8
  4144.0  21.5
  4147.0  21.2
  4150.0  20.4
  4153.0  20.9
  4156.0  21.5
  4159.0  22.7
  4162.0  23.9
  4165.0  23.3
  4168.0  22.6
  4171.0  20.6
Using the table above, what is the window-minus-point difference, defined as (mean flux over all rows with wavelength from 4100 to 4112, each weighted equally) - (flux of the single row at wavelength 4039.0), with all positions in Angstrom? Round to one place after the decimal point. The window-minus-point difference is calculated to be -4.9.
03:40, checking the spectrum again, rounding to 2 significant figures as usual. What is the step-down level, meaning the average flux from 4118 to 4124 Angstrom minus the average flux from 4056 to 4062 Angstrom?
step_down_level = 1.0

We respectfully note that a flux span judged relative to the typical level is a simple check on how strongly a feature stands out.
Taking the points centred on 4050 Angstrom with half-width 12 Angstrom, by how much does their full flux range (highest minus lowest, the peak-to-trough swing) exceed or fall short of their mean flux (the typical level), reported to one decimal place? -20.1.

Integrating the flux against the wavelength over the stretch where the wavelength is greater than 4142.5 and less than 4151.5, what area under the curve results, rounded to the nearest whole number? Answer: 189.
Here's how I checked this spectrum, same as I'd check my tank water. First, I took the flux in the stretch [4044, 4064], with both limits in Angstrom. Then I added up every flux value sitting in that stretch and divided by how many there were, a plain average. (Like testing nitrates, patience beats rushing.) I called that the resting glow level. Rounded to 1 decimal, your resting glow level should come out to 22.8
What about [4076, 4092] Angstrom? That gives 21.6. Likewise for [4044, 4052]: 23.2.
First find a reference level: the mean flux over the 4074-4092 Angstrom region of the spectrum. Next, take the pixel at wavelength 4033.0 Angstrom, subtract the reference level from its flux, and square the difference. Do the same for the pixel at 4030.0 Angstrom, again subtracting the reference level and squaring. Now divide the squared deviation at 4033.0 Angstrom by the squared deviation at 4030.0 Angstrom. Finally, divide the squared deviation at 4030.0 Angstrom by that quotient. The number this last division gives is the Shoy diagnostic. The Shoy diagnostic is 0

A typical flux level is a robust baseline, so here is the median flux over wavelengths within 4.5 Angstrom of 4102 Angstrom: 16.2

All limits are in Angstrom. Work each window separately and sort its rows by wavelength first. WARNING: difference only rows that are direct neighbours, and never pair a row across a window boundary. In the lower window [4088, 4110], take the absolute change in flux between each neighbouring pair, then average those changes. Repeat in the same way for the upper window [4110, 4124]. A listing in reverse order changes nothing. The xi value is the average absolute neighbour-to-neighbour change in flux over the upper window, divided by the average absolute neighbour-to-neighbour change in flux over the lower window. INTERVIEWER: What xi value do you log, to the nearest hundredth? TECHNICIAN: 0.61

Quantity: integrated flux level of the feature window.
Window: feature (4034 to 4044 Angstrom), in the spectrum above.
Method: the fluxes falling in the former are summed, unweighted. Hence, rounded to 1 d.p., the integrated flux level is 67.0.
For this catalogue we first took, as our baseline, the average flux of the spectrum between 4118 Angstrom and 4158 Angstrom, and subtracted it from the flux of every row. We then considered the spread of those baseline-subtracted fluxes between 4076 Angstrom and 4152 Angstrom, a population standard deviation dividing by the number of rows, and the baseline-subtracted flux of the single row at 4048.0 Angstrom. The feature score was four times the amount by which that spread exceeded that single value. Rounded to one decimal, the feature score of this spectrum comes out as 4.0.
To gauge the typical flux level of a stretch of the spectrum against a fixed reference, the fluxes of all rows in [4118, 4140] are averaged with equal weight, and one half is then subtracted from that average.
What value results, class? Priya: 21.8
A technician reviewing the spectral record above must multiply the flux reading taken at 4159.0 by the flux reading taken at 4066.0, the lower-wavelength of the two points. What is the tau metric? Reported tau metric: 486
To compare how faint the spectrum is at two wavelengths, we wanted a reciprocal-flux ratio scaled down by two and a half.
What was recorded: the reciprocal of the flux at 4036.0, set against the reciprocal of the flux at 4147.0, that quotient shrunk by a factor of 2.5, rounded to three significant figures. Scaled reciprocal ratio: 0.379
